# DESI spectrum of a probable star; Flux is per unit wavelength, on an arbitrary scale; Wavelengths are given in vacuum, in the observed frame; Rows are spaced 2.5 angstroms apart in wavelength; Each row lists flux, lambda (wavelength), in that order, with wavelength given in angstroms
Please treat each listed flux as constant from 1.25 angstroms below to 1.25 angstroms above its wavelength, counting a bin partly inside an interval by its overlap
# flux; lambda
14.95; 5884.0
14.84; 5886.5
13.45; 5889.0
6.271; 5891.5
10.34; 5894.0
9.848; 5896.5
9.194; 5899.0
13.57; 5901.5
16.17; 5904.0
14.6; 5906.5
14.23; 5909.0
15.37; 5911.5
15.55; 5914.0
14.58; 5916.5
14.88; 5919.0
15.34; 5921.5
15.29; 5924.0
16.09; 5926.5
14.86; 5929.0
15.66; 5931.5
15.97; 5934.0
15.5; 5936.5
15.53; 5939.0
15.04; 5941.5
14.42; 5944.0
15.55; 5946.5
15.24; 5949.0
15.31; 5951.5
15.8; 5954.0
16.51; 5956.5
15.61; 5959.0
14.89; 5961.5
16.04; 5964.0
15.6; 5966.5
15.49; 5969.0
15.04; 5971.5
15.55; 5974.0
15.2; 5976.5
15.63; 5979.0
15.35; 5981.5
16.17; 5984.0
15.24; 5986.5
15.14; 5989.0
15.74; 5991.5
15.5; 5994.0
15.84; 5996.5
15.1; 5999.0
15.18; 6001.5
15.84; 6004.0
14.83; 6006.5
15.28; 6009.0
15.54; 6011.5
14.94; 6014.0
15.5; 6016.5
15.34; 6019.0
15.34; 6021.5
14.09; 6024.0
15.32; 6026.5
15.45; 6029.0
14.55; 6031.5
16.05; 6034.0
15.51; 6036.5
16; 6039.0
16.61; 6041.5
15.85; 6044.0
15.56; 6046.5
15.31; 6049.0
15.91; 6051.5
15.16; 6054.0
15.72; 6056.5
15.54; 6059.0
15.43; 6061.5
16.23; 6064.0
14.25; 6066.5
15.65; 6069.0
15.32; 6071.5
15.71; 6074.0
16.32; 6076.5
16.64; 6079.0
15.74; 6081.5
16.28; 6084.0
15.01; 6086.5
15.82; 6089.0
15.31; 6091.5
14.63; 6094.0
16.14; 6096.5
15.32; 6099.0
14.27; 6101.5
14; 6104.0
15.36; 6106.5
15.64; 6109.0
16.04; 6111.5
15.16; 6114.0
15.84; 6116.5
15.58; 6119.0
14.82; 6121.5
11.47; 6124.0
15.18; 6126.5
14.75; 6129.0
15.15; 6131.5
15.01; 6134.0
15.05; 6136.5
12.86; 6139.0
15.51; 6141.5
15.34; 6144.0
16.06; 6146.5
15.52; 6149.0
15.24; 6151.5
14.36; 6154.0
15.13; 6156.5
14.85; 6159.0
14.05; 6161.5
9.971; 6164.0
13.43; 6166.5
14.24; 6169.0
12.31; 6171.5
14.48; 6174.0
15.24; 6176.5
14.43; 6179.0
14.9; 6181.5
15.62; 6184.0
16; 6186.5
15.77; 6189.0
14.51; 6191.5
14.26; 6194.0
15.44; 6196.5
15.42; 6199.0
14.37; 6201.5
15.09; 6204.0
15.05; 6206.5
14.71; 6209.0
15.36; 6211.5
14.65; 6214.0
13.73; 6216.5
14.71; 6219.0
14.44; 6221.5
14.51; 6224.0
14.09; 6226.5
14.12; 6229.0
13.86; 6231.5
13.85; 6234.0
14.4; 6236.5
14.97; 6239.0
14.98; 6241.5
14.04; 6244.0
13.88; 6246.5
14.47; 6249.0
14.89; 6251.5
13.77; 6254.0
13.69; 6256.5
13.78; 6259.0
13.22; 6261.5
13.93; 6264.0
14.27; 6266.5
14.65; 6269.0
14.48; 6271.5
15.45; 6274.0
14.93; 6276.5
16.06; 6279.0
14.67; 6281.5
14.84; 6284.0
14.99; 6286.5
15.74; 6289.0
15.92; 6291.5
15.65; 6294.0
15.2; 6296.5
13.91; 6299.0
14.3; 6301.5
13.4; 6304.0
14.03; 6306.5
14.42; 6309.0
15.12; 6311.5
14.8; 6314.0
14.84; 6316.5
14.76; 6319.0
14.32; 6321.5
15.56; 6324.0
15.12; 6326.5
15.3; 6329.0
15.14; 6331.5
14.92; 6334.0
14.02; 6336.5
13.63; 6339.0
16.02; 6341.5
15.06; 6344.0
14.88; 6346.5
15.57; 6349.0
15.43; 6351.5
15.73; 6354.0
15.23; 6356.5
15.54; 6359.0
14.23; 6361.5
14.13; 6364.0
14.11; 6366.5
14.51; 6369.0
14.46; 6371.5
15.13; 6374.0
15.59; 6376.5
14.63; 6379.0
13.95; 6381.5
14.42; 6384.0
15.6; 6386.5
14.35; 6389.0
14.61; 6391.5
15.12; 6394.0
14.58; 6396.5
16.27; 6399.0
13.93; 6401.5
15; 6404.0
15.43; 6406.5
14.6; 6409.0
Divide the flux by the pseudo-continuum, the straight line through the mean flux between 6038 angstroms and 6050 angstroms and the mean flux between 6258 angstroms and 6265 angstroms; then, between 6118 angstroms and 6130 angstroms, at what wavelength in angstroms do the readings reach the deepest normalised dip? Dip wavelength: 6124.0 angstroms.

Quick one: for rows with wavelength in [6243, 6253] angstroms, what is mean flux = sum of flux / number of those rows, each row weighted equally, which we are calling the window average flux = 14.3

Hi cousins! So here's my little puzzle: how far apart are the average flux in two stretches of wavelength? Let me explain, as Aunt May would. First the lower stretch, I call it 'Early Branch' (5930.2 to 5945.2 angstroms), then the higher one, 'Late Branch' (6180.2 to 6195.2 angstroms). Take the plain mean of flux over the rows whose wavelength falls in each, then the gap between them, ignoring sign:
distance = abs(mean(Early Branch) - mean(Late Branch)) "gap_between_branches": 0.18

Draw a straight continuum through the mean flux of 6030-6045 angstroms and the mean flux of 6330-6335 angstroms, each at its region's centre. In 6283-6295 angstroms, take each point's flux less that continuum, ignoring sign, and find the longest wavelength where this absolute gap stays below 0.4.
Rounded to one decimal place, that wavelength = 6286.5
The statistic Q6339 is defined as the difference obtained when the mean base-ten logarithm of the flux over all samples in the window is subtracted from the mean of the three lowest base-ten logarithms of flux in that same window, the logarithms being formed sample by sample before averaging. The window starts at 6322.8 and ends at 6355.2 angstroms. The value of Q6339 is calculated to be -0.027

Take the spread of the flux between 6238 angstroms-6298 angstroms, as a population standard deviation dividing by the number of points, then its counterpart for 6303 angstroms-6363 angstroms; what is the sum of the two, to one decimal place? 1.4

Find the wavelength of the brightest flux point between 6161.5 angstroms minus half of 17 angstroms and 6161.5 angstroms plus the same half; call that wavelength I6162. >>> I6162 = 6156.5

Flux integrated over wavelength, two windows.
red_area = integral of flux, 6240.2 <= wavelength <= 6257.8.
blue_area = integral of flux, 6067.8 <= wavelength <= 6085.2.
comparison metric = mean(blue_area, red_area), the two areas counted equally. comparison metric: 264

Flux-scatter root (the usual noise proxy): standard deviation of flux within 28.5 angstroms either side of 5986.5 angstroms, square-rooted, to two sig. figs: 0.60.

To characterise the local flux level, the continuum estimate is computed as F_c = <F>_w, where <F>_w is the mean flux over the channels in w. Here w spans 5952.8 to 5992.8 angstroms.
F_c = 15.6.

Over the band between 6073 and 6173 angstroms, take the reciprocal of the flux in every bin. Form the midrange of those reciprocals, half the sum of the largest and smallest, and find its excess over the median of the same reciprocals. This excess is 0.0143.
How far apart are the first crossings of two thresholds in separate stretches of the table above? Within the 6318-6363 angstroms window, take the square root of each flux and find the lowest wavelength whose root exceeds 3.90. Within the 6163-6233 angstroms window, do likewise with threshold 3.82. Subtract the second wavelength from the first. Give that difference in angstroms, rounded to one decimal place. 147.5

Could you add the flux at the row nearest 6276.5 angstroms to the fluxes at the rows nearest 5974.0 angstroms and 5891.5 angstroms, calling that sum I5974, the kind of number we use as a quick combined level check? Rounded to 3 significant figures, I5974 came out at 36.8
